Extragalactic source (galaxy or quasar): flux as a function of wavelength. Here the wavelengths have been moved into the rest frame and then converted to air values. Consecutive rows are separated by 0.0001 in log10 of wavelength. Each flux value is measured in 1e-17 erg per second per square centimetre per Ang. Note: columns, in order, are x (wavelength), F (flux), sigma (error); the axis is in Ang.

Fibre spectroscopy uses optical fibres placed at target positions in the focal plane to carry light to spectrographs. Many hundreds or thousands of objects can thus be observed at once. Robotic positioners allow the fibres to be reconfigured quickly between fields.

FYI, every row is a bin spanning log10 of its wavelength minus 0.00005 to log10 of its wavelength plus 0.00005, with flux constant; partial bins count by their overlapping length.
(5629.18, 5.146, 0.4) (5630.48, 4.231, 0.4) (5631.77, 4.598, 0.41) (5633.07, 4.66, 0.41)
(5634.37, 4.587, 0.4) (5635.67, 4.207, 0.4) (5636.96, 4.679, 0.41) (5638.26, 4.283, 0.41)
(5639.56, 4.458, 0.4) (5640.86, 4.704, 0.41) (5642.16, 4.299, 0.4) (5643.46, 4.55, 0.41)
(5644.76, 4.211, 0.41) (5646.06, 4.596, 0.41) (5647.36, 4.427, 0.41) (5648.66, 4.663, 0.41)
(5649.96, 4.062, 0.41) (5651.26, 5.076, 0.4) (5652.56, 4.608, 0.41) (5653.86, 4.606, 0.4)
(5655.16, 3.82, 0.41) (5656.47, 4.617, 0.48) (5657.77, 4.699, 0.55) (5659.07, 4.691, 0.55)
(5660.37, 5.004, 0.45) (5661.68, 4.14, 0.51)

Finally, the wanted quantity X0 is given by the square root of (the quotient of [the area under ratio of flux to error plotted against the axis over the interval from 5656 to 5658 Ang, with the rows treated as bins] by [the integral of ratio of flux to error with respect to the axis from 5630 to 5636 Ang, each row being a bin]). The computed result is 0.53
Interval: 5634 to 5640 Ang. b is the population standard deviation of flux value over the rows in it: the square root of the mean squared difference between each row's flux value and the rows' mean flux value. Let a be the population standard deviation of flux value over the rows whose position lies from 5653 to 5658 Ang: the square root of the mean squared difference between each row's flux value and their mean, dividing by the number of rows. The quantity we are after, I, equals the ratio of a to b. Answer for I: 2.0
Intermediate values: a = 0.357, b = 0.18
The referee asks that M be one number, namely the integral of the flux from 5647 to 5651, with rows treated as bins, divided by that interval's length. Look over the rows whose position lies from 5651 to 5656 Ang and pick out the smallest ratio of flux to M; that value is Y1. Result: 0.858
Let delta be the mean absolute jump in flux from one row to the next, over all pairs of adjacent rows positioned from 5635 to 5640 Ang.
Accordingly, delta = 0.35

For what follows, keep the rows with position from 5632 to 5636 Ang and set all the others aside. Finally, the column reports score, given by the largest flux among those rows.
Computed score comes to 4.66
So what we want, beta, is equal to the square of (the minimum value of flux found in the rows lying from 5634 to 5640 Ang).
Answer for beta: 18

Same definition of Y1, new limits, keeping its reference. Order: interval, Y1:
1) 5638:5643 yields 0.962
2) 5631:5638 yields 0.945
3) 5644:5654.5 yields 0.913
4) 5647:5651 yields 0.913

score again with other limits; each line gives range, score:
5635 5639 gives 4.679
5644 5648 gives 4.596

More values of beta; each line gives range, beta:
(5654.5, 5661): 15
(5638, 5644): 18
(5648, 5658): 15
